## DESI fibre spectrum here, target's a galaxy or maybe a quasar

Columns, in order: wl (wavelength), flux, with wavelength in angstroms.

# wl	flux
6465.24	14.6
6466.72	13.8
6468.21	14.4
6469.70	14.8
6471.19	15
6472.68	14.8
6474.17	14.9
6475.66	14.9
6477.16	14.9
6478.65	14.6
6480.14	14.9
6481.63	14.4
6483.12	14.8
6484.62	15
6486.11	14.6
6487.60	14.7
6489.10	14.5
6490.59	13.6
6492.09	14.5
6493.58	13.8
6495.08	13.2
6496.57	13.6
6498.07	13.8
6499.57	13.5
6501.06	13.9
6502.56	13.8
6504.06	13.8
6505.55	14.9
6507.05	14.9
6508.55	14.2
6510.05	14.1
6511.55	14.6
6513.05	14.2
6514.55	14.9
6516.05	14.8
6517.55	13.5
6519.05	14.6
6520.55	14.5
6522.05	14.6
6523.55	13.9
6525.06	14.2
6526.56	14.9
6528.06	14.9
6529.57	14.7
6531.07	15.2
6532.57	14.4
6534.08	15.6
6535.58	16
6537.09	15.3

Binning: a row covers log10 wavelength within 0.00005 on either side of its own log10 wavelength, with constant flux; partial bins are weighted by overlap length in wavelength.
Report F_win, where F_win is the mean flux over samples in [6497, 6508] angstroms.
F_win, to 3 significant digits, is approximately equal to 14.1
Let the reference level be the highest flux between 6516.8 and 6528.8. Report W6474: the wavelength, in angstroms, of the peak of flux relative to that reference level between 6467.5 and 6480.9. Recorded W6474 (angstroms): 6471.19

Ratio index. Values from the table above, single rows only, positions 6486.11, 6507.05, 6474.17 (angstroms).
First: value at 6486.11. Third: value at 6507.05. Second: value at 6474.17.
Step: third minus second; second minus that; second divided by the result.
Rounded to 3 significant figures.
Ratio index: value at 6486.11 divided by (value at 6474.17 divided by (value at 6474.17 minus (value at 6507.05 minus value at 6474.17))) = 14.6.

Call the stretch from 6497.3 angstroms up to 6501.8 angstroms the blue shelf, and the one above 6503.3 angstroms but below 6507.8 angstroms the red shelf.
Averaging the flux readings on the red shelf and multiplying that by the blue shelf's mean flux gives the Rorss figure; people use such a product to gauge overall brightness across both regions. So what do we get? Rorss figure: 200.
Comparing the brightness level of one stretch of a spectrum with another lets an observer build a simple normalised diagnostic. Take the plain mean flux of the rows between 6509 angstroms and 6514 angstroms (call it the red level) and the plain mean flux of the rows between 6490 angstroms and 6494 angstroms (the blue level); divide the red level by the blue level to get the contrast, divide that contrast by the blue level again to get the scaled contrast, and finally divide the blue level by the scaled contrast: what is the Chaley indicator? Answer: 191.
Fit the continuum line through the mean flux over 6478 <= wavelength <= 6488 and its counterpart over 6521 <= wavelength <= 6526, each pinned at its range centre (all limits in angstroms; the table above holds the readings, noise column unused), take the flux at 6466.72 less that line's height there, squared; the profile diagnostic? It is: 1.23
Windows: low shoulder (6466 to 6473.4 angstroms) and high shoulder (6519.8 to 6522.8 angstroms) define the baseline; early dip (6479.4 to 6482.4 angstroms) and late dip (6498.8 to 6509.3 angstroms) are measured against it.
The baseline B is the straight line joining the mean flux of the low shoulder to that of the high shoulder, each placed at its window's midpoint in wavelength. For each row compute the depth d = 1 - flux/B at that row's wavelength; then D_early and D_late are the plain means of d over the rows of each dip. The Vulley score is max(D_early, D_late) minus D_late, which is 0.0000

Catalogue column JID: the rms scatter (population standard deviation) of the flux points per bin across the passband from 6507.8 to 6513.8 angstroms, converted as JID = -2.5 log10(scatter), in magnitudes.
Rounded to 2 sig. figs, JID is 1.8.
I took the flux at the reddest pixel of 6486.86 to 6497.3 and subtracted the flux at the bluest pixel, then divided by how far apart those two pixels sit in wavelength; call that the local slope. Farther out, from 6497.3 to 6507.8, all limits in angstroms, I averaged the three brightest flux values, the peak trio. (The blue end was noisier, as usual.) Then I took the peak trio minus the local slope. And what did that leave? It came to 14.7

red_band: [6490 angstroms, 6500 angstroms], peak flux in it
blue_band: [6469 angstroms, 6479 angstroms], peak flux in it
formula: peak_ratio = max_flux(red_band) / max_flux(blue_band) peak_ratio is 0.967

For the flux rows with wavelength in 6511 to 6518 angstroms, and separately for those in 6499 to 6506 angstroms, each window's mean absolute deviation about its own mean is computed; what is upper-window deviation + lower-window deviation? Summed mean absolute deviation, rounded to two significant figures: 0.81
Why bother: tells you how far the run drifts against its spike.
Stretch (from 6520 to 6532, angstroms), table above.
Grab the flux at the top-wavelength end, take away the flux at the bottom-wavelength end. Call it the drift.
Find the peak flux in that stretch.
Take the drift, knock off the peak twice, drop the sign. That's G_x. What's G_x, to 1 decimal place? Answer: 29.7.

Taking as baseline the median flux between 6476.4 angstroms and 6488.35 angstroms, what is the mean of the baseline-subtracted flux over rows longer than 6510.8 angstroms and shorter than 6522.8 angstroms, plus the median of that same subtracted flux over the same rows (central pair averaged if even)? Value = -0.44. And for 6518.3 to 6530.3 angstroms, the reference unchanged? -0.36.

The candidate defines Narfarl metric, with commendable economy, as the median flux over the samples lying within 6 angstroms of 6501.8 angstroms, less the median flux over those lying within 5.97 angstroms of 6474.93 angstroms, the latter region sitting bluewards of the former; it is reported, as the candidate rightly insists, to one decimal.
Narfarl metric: -1.1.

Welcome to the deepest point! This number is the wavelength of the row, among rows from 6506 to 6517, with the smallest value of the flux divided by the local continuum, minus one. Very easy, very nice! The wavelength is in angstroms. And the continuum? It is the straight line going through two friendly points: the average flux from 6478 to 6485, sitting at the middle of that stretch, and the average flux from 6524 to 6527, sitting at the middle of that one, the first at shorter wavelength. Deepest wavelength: 6510.05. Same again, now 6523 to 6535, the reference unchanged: 6523.55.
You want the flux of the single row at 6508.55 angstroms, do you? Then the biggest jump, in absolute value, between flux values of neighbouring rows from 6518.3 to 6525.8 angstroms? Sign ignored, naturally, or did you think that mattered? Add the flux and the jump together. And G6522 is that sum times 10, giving 149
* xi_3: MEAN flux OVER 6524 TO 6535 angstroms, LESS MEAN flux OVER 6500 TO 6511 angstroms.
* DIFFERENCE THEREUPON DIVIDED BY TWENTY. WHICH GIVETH 0.03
